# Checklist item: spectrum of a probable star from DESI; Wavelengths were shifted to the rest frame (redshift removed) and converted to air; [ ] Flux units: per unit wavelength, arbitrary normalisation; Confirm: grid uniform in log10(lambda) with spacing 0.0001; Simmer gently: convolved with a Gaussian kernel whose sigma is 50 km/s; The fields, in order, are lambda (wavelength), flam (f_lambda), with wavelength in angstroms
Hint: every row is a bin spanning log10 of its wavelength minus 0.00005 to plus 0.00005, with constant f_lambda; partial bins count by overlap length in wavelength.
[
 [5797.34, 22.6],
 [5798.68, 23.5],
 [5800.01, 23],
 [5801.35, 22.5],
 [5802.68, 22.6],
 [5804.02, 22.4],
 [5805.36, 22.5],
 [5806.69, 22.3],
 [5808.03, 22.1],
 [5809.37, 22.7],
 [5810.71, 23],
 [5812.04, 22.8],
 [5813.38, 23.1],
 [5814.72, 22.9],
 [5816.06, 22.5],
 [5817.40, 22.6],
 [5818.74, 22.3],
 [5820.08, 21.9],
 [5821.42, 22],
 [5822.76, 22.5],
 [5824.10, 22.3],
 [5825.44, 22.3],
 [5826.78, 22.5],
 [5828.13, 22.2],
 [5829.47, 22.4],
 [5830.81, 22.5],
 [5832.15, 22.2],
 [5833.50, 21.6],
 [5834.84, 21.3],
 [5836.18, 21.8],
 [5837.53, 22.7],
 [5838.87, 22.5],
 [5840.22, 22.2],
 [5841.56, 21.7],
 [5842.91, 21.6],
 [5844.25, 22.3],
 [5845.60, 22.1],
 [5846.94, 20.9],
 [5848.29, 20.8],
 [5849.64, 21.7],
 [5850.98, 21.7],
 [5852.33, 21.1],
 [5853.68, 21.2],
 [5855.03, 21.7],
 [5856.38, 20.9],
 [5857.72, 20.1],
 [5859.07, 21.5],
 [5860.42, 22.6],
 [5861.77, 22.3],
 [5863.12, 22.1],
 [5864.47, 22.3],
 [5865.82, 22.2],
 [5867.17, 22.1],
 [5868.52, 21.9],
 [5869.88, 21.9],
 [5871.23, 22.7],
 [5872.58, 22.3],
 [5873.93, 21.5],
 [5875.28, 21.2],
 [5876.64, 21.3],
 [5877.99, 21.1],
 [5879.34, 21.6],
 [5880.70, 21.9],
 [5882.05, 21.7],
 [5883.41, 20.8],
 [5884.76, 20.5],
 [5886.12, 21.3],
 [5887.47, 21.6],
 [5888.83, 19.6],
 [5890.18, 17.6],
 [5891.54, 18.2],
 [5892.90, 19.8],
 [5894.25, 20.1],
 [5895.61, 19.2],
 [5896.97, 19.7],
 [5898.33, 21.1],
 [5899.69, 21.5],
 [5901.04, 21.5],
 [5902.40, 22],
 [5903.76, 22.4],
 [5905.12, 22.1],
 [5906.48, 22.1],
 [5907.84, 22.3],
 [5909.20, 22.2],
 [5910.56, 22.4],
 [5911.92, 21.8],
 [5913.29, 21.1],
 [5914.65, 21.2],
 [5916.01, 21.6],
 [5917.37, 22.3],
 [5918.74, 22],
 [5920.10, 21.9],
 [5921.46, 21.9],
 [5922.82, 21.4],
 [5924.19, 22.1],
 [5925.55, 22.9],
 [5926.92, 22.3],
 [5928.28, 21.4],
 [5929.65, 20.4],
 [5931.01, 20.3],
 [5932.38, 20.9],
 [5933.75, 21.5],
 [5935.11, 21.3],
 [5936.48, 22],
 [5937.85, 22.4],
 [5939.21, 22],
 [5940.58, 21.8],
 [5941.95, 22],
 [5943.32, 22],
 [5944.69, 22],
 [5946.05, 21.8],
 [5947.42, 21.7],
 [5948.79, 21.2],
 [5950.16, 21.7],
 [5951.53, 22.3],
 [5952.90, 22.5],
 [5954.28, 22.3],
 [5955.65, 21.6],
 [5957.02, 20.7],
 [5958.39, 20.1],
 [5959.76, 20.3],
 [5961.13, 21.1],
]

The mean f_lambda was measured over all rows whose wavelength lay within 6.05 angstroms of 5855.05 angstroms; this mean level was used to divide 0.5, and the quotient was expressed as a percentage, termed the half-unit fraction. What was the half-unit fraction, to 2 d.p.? 2.34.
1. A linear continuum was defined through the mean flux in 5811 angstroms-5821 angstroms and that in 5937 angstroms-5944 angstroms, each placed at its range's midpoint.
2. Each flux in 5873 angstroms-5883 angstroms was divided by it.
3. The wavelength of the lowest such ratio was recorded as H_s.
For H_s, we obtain 5877.99 angstroms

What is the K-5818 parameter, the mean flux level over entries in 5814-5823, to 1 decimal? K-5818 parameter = 22.4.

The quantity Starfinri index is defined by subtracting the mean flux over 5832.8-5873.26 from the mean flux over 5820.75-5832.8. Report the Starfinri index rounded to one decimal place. 0.5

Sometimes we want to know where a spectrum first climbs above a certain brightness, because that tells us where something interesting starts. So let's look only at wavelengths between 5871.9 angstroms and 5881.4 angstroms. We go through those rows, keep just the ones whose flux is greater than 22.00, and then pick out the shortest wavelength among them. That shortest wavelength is 5872.58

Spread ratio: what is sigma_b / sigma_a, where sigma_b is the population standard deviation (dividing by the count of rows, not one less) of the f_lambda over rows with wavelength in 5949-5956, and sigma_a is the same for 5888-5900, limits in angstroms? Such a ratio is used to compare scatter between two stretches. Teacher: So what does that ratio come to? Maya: 0.3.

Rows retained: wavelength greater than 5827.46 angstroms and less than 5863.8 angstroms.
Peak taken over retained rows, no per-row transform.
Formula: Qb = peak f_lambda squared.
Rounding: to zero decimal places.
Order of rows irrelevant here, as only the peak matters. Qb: 515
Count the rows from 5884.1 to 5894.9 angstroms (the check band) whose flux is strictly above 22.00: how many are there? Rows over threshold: 0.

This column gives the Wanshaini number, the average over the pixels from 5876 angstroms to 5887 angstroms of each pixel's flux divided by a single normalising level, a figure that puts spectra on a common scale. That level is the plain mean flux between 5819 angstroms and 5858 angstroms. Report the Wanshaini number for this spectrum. 0.975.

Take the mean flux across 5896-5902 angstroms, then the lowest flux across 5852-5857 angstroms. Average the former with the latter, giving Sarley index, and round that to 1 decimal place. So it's 20.9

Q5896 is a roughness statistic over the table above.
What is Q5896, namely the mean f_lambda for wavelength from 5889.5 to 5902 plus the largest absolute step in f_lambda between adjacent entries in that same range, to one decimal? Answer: 21.5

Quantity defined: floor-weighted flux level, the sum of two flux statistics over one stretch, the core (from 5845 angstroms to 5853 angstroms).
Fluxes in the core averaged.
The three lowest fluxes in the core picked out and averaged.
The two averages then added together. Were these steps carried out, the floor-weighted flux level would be 42.3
